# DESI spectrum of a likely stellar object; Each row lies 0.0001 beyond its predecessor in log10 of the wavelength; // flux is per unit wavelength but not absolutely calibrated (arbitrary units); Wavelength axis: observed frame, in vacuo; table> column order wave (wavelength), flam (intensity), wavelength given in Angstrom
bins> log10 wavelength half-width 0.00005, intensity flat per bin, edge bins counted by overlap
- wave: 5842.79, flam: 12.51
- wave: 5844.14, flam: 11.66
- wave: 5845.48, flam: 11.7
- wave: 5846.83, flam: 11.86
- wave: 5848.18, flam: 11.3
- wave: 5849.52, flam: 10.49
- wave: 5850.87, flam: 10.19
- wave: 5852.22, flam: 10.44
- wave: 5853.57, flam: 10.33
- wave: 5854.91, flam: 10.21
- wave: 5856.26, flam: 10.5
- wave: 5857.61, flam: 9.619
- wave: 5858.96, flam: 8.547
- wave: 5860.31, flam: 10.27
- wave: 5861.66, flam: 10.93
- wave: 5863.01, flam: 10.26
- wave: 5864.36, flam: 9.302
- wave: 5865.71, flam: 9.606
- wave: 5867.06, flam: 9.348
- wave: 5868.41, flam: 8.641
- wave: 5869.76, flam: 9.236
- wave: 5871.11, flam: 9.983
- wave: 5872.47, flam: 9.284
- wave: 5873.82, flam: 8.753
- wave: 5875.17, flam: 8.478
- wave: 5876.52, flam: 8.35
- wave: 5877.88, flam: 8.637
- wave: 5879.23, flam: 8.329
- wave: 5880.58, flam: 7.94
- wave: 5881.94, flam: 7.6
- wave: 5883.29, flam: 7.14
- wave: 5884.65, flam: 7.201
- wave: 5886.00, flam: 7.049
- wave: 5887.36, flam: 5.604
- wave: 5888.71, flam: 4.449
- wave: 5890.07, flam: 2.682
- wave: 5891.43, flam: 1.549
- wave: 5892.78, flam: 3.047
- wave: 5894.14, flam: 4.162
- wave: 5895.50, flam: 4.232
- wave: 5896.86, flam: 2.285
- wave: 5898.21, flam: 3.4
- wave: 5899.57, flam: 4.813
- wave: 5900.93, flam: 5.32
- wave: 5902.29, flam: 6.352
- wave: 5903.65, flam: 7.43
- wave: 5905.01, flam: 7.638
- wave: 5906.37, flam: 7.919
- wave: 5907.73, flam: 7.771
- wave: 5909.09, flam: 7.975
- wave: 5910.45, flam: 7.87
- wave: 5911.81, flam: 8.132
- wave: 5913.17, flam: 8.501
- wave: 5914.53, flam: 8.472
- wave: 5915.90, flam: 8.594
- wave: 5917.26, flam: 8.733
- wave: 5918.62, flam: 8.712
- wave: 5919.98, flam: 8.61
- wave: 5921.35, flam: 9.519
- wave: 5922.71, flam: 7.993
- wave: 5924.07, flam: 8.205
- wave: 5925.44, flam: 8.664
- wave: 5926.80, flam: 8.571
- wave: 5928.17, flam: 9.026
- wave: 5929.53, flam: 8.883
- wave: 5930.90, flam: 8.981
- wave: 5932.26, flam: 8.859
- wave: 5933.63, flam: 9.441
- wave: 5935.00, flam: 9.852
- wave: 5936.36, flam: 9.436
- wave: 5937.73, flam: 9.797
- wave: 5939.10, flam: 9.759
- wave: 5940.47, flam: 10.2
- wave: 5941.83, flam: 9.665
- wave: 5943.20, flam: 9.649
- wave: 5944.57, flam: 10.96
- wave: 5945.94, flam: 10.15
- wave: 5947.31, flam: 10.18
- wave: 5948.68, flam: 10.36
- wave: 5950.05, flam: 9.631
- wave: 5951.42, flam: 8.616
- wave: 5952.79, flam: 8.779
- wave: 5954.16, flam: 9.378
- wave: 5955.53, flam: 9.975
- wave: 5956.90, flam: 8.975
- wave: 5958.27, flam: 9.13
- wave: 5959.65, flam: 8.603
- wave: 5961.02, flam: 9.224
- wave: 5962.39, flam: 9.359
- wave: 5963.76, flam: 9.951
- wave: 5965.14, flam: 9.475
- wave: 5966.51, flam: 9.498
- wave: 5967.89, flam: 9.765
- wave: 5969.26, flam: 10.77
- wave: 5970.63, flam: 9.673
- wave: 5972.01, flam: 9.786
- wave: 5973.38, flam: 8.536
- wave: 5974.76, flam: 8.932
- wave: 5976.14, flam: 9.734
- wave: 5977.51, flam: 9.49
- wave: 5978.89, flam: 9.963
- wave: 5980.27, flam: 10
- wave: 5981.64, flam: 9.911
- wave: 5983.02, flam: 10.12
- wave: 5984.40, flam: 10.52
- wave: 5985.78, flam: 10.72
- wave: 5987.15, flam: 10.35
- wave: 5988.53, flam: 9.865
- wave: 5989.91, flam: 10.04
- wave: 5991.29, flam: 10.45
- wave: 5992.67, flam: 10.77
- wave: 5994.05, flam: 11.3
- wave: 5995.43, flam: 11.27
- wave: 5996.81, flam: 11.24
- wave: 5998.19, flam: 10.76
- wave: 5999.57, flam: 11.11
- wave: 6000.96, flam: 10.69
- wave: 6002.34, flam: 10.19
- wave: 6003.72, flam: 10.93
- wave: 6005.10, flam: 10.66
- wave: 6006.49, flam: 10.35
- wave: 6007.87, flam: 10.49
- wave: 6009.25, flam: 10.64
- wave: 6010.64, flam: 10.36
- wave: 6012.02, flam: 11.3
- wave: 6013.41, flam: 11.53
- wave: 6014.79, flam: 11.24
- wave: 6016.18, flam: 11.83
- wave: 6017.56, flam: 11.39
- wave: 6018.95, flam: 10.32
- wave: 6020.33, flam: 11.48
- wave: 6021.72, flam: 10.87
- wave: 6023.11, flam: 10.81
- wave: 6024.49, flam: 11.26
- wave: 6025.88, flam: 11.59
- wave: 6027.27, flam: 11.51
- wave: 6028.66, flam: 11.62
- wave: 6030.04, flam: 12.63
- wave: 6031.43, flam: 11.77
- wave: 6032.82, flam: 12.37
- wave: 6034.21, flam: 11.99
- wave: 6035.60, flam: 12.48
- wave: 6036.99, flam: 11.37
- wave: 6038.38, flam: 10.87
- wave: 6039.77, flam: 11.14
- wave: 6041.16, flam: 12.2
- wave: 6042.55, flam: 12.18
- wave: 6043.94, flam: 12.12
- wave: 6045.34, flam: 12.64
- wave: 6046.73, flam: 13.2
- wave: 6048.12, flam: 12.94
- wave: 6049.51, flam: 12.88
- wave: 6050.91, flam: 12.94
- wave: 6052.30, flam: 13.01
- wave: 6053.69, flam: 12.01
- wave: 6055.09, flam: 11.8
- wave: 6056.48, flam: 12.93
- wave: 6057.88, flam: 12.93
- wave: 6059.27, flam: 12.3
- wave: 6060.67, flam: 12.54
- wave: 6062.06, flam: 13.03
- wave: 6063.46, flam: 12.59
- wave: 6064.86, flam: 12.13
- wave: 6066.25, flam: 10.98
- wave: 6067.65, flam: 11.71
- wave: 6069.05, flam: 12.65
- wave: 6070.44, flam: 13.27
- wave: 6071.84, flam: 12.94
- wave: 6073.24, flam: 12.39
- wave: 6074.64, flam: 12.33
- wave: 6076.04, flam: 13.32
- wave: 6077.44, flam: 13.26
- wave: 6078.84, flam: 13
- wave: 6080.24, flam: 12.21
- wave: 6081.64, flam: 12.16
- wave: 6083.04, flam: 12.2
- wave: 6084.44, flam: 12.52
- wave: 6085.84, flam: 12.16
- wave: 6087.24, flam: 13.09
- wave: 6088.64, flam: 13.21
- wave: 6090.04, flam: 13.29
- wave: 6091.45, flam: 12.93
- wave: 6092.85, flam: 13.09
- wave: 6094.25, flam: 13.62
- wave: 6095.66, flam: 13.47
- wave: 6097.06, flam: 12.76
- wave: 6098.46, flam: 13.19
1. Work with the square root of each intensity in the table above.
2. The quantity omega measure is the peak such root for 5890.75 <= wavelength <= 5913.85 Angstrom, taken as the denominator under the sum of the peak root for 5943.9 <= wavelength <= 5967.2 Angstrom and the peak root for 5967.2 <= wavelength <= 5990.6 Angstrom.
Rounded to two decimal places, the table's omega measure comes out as 2.26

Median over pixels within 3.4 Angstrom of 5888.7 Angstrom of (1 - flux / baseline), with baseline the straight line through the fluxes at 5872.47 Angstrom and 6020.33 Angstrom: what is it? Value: 0.53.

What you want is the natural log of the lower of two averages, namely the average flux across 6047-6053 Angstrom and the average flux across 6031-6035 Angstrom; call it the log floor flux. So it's 2.49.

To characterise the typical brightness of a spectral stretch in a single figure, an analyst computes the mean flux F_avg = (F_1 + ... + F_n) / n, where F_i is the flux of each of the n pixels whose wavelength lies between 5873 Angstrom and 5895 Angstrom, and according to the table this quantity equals 6.3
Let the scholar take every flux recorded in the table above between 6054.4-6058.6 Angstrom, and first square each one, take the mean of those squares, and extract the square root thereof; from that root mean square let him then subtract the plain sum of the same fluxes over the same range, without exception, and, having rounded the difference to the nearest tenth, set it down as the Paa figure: -25.1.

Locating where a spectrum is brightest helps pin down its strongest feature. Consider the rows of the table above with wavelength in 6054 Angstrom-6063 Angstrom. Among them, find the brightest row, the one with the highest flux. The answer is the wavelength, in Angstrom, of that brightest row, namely 6062.06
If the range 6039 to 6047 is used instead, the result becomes 6046.73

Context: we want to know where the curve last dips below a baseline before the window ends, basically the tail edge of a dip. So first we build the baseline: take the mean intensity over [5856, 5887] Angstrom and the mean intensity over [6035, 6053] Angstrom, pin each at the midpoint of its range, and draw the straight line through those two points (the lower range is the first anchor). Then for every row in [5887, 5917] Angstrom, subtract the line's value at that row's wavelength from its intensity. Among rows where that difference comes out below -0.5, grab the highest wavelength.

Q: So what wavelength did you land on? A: 5915.90 Angstrom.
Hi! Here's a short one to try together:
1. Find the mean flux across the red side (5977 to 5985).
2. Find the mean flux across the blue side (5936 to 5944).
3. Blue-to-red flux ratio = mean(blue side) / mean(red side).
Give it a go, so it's 0.98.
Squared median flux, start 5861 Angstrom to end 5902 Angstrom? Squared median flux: 60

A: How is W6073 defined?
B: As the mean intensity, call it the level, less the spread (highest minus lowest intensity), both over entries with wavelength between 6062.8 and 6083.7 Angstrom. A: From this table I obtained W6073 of 10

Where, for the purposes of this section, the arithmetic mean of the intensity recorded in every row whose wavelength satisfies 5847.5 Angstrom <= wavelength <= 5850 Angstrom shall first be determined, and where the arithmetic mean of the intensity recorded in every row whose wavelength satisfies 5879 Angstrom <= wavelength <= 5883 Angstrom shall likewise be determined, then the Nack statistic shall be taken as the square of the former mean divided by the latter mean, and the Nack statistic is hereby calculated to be 15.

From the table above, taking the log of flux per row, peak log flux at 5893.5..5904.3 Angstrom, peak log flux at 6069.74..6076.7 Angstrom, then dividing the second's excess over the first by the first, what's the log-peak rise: 0.29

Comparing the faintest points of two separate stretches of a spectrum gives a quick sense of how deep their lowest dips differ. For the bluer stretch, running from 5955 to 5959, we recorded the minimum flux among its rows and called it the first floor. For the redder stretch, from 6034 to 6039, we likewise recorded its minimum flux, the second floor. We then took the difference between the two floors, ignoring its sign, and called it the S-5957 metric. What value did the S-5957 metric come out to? 1.9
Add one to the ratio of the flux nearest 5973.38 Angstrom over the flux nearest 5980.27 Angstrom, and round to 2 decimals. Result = 1.85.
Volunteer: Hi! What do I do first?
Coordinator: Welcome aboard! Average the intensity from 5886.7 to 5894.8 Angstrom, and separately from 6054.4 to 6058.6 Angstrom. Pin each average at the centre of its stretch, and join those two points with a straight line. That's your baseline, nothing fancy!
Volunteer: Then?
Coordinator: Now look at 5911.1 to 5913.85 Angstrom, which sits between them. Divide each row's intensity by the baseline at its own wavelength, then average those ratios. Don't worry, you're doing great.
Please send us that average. 1.75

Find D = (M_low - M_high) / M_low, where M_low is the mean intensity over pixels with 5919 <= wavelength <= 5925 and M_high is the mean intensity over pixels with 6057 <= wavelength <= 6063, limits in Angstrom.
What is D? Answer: -0.48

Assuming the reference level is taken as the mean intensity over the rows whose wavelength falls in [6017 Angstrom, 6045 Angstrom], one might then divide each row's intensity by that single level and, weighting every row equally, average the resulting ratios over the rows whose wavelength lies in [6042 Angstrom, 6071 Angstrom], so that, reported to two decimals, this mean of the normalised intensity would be 1.08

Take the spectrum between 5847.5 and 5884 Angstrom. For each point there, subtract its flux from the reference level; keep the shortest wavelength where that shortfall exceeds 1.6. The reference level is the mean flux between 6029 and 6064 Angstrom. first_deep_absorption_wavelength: 5849.52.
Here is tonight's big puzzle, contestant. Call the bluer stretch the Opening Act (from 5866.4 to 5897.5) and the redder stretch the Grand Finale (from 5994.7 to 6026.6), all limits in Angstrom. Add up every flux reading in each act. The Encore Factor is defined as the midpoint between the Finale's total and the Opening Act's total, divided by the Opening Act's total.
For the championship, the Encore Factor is 1.3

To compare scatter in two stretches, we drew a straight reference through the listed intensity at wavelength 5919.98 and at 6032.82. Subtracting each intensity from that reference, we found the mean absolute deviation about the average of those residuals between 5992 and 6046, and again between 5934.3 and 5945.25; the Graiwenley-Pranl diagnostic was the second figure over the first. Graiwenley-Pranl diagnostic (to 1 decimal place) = 0.8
